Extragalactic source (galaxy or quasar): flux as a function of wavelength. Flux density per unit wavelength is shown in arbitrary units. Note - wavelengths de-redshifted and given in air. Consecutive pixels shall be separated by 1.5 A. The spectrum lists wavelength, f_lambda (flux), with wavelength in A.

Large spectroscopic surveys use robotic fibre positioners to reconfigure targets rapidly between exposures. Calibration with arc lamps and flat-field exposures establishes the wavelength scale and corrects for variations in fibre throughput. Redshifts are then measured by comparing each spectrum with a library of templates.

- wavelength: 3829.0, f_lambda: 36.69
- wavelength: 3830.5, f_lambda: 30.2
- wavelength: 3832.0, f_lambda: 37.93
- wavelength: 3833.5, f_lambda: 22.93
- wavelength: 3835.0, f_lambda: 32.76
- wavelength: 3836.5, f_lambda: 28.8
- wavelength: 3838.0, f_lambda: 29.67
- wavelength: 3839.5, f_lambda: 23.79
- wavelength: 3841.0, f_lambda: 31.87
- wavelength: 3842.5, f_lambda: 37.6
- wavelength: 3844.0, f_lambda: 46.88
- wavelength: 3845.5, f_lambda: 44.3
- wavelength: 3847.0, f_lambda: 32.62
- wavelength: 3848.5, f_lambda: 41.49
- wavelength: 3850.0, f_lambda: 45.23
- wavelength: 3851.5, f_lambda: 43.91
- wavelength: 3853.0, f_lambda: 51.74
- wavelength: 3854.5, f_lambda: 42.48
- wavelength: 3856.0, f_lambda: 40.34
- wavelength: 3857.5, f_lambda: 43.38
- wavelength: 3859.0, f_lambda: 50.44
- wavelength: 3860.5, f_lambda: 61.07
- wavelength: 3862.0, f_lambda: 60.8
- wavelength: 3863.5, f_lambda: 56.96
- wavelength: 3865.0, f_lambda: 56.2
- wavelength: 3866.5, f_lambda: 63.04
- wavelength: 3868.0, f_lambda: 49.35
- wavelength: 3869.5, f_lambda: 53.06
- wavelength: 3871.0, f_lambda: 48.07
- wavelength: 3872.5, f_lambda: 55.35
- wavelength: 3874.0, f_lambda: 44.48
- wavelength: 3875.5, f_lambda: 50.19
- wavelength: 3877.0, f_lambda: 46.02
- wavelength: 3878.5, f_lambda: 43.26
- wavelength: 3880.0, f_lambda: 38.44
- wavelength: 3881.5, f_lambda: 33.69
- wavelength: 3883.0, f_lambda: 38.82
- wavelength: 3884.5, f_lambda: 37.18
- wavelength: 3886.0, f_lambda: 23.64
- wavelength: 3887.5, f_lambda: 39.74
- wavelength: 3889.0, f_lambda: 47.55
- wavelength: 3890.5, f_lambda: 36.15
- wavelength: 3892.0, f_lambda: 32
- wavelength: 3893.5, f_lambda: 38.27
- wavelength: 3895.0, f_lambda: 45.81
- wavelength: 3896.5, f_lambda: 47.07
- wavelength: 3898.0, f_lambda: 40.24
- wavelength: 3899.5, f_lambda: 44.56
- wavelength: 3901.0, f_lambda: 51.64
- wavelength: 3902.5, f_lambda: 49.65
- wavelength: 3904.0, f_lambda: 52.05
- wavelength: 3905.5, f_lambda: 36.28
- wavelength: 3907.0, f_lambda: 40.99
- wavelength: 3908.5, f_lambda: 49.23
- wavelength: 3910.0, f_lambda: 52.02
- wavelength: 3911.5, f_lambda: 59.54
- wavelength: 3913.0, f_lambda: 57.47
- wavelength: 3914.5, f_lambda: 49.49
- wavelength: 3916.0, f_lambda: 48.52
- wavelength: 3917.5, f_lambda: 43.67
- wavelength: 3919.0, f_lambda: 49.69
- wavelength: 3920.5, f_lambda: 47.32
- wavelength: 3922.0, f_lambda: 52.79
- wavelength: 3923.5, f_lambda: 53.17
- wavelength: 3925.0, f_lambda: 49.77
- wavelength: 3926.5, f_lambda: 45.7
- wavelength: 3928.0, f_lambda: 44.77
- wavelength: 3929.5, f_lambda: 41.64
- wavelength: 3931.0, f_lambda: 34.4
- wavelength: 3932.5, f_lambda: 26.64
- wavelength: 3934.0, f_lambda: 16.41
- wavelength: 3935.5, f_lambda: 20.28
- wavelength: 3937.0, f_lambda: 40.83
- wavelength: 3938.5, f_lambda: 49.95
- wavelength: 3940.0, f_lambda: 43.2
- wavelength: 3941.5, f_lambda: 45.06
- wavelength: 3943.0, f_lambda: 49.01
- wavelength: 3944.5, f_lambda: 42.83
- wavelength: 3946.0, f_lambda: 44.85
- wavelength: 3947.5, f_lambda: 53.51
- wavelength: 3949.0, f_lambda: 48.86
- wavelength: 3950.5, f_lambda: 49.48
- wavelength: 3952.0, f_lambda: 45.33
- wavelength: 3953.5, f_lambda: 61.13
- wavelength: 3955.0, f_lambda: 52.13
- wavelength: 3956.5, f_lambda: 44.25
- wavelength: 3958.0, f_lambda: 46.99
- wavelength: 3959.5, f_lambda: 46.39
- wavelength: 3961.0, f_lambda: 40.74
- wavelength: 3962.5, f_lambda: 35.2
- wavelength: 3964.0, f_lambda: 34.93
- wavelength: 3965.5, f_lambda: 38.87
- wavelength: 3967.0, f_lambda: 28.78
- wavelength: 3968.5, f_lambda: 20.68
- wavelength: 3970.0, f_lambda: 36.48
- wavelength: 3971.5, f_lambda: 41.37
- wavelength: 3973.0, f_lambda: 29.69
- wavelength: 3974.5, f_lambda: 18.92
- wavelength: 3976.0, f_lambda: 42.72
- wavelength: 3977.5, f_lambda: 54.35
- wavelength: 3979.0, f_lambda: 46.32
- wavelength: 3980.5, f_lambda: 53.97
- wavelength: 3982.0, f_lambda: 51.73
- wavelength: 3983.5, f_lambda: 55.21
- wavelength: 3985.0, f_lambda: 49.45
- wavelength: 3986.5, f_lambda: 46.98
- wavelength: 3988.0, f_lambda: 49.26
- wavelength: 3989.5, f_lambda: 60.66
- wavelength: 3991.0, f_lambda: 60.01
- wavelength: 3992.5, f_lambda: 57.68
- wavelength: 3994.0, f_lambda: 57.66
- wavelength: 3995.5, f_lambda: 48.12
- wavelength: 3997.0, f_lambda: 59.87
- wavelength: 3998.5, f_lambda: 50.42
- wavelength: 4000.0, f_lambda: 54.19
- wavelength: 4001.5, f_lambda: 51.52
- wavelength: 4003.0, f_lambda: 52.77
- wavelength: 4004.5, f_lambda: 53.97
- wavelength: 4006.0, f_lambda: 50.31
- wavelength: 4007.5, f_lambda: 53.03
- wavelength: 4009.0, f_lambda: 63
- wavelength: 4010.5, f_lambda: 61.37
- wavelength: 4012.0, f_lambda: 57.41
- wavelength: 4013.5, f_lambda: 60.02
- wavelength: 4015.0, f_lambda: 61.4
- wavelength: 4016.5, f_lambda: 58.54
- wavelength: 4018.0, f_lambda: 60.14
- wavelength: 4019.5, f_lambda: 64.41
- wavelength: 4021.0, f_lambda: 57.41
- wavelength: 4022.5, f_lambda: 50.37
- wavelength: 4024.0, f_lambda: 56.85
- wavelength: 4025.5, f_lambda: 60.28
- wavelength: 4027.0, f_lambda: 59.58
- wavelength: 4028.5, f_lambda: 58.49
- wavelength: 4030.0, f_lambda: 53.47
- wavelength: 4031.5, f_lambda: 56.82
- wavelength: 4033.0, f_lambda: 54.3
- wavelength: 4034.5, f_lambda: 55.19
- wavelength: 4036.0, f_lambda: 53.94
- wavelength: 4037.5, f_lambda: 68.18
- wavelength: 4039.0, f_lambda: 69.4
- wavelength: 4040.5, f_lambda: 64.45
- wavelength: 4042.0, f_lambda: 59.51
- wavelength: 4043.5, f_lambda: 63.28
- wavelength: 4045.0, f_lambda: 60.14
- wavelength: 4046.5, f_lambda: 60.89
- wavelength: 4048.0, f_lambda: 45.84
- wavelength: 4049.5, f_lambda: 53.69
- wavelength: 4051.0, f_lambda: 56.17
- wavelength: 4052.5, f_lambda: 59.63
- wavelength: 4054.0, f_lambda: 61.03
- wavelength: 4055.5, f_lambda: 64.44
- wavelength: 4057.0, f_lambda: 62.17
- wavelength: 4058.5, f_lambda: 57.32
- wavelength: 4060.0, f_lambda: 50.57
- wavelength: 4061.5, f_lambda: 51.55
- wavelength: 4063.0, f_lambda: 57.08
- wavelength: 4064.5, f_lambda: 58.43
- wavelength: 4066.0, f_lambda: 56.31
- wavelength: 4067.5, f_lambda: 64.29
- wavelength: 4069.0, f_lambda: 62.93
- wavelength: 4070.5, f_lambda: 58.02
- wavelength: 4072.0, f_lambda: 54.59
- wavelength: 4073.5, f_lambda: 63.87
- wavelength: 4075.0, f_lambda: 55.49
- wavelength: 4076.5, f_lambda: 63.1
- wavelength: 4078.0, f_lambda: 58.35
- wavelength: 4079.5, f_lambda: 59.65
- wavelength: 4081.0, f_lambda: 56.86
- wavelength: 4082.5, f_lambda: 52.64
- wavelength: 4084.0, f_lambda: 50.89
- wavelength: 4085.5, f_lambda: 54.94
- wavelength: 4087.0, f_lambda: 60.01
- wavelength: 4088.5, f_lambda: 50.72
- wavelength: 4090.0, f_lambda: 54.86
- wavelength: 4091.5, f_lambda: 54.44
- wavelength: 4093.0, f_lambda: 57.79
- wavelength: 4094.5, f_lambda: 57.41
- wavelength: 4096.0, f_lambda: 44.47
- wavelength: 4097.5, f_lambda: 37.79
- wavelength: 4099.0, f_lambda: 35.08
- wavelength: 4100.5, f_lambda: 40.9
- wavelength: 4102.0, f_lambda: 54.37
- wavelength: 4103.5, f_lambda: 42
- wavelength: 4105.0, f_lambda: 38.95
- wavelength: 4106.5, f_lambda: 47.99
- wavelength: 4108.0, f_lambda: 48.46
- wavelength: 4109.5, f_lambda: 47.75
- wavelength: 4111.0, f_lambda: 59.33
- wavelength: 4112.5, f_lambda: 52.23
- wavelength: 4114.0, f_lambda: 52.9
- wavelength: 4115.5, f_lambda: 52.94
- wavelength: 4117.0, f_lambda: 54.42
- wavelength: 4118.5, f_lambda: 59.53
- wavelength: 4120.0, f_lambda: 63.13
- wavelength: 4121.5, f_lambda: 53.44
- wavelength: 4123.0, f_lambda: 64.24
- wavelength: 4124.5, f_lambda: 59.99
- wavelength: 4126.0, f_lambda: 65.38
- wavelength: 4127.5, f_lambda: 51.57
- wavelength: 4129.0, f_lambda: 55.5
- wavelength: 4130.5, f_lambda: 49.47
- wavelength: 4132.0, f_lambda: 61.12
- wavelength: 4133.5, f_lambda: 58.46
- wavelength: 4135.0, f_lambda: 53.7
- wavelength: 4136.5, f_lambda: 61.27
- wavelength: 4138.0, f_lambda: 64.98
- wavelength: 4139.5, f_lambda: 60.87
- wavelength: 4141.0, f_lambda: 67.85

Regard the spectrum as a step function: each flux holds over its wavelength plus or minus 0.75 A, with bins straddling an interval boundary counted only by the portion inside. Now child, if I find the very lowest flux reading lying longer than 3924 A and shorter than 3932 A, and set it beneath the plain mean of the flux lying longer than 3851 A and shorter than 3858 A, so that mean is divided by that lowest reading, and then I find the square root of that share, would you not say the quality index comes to 1.14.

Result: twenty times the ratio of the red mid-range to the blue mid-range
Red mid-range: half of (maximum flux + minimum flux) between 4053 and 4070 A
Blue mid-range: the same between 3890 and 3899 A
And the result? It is 29.1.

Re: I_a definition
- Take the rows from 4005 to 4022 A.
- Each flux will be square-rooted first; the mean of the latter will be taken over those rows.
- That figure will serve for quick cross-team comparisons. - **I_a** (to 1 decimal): 7.7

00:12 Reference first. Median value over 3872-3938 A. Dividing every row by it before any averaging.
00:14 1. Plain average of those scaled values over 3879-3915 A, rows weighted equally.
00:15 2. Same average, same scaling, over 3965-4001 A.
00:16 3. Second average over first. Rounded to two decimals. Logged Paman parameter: 1.07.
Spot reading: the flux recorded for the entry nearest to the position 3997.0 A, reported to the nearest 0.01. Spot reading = 59.87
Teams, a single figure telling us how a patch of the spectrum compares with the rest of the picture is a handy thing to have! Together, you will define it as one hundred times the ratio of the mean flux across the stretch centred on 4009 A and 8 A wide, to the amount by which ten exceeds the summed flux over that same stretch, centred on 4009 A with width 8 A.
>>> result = -20.7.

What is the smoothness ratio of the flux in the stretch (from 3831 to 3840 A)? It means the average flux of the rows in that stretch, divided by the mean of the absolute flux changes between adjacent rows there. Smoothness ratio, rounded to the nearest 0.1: 4.1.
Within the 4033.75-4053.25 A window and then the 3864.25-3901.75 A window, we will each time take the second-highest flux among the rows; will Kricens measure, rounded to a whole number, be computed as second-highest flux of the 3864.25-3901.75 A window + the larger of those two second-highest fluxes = 124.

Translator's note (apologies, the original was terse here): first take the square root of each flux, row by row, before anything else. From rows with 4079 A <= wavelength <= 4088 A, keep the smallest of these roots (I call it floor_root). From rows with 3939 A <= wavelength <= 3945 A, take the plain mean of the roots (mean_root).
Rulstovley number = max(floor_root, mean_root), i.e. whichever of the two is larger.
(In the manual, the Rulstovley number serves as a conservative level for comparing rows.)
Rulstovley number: 7.13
